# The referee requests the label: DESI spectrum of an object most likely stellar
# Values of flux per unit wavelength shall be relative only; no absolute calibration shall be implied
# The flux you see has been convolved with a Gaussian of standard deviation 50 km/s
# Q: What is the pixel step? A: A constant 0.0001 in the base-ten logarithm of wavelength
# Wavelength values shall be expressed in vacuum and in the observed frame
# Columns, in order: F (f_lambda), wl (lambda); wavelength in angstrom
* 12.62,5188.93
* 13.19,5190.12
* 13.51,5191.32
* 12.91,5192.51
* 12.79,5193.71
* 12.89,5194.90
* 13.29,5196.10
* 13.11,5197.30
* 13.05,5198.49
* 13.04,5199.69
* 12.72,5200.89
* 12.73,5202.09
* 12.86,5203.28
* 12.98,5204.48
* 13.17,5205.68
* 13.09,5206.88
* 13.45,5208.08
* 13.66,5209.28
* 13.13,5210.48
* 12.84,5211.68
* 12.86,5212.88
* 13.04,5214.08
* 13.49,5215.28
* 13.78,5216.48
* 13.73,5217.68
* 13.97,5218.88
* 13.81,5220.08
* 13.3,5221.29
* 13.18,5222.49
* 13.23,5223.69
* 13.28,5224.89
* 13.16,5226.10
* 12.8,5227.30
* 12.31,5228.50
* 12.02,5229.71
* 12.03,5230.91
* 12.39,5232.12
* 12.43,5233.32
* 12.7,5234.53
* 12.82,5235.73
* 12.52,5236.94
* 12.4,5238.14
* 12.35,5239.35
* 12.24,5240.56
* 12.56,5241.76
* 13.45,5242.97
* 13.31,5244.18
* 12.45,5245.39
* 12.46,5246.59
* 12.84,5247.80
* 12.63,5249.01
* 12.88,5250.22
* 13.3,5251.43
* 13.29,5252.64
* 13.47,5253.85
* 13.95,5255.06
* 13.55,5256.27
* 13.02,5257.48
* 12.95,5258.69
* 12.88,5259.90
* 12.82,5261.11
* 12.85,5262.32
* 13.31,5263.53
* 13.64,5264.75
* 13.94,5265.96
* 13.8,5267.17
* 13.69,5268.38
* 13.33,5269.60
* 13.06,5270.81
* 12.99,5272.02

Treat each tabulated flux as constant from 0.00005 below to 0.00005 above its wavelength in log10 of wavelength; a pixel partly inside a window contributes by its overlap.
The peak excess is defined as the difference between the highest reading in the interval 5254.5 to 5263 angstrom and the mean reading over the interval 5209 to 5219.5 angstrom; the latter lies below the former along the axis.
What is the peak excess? 0.6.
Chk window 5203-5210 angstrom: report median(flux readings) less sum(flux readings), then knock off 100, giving -166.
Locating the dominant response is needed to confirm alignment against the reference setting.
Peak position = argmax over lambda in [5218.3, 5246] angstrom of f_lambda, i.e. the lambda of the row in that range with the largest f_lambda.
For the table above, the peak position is 5218.88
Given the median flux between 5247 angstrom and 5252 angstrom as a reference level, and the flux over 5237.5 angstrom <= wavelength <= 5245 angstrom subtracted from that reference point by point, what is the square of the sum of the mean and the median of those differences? 0.3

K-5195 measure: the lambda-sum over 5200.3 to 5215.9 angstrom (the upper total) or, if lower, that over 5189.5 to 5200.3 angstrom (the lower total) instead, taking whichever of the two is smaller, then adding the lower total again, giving 236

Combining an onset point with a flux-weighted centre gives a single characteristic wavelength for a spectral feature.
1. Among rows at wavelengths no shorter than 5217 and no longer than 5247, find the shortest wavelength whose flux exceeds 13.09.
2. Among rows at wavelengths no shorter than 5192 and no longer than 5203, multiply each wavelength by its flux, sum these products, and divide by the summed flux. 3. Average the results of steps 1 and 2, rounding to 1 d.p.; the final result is 5207.5 angstrom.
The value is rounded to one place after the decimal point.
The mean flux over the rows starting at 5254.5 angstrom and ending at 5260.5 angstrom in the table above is 13.3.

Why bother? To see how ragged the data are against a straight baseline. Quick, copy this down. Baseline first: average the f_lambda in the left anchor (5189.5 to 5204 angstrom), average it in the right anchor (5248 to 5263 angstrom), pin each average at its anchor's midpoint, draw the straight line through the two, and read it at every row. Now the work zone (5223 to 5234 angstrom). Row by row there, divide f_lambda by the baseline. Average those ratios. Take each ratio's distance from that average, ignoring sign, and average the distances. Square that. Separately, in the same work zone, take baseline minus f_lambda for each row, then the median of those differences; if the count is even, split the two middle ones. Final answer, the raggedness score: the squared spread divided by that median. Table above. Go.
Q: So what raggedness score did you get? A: 0.002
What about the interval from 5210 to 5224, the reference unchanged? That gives -0.003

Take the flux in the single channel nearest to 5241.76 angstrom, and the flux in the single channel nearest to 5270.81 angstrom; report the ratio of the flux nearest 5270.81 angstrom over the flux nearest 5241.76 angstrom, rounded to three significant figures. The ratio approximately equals 1.04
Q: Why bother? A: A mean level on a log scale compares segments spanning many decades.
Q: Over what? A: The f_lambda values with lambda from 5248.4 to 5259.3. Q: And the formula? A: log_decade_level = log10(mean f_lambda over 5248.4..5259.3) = 1.12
